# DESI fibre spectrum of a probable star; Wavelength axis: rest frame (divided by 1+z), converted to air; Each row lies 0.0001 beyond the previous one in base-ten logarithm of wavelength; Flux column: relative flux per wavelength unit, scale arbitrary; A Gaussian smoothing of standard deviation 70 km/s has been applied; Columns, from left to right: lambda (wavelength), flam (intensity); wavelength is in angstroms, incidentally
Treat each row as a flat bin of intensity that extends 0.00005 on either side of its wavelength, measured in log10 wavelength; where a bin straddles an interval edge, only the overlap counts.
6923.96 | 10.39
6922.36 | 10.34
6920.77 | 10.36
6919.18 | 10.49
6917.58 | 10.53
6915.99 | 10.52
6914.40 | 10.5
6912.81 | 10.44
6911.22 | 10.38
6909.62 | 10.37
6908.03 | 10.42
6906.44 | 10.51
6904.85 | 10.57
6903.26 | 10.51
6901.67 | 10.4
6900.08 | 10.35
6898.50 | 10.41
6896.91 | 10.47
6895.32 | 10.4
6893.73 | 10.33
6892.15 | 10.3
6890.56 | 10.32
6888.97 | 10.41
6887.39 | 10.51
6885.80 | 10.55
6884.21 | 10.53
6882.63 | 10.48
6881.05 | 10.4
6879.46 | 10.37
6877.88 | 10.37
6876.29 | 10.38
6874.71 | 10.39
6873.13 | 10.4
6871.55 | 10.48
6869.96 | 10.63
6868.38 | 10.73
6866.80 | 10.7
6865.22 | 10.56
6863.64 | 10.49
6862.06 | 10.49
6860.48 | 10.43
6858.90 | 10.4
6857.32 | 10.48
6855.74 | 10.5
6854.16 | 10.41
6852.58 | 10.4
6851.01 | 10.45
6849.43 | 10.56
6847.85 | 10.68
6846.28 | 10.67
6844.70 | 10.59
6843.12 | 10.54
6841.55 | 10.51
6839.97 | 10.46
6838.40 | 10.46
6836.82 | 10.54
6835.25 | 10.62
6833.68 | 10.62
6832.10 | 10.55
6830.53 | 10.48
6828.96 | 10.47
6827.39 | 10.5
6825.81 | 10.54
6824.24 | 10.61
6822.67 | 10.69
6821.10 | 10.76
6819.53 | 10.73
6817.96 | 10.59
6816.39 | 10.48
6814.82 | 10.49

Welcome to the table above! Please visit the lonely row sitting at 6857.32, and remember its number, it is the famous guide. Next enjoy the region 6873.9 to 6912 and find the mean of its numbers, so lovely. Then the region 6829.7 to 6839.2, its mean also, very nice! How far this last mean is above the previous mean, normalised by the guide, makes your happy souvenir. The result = 0.012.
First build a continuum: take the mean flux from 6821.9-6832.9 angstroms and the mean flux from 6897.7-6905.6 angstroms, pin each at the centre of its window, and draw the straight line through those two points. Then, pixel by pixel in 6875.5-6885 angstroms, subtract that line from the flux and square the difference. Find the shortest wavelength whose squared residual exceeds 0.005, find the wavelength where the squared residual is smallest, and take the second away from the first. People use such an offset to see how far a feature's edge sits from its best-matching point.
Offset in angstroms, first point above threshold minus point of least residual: -6.3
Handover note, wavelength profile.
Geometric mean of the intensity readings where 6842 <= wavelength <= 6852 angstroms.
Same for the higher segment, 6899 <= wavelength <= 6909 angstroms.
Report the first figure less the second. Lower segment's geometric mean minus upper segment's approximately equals 0.12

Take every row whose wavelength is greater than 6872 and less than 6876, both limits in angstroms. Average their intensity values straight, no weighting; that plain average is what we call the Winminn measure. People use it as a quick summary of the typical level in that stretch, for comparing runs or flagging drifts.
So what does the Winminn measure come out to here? 10.4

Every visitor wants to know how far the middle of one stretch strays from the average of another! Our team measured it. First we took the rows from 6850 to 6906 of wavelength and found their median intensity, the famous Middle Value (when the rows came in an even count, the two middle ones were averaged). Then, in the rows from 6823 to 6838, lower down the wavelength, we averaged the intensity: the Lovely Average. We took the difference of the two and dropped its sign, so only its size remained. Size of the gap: 0.118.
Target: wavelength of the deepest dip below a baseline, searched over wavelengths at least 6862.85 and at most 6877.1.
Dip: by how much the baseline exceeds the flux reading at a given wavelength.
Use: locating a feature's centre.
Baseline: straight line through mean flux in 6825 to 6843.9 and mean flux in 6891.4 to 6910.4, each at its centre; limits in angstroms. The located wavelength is 6876.29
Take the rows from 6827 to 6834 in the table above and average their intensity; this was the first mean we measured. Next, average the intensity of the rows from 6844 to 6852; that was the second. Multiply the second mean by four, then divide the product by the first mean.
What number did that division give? 4.03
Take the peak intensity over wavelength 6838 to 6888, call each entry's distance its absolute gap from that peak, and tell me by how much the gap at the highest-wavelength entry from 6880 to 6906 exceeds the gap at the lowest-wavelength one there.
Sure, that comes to -0.17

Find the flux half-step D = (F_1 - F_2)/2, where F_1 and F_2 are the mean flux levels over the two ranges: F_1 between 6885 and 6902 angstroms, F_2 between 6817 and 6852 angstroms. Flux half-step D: -0.08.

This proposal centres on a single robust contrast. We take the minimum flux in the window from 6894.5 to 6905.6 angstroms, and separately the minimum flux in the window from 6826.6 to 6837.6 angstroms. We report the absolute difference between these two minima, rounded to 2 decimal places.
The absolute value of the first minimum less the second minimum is 0.12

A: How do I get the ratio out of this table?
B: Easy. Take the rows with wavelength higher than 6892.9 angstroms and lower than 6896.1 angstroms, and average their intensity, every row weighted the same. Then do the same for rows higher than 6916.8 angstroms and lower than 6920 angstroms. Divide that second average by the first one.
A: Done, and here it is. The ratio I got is 1.01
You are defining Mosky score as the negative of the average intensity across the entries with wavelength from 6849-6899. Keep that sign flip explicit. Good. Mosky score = -10.5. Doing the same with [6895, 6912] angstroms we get -10.4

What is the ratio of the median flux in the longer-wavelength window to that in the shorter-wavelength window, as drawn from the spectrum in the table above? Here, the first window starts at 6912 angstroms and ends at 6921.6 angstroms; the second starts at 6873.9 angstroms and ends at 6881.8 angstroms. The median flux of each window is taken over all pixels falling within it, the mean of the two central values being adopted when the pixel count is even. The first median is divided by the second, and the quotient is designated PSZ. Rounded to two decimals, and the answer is 1.01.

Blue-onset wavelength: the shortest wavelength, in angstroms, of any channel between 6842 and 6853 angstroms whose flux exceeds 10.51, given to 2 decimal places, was 6843.12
